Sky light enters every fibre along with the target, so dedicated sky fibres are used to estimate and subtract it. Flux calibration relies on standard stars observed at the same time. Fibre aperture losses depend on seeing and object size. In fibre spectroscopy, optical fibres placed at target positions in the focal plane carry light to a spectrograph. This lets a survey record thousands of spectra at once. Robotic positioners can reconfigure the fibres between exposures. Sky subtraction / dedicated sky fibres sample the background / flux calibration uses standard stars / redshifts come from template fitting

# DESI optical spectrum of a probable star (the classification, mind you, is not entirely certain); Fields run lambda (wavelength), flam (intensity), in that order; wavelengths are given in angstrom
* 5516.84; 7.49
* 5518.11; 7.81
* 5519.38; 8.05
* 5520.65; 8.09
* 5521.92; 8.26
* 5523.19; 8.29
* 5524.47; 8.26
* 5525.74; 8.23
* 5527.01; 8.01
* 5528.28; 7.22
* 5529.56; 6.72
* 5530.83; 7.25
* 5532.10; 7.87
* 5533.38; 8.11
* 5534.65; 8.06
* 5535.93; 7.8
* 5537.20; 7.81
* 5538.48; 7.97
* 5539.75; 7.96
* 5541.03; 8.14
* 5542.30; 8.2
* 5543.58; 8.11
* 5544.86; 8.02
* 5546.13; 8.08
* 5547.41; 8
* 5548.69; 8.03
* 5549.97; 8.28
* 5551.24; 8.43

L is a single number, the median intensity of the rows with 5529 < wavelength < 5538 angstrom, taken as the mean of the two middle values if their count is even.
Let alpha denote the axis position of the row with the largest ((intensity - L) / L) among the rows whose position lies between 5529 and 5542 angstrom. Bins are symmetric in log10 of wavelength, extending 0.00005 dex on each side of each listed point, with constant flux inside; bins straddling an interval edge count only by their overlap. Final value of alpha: 5541.03 angstrom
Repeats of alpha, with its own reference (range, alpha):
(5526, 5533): 5527.01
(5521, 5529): 5523.19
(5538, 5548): 5542.30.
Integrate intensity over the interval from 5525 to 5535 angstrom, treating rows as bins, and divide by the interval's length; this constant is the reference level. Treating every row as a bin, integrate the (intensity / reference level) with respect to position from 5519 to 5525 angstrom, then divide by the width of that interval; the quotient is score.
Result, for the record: 1.07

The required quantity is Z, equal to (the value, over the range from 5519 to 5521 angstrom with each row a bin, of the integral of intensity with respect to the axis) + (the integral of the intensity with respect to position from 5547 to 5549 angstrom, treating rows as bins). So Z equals 32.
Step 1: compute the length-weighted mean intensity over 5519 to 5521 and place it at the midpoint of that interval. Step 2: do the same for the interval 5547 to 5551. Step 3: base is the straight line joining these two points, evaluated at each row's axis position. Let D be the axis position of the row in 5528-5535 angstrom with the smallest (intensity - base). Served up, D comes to 5529.56 angstrom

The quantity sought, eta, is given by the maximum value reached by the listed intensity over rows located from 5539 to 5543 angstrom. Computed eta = 8.2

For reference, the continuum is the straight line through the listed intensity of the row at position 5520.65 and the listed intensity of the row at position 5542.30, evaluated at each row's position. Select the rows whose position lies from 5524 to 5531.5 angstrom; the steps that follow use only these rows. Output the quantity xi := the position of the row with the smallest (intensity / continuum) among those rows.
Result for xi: 5529.56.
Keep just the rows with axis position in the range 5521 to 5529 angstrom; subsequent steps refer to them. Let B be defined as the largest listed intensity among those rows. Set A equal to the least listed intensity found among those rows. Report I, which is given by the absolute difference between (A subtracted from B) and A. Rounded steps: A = 7.22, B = 8.29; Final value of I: 6.15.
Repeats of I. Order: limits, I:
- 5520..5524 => 7.89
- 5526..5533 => 5.43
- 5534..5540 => 7.54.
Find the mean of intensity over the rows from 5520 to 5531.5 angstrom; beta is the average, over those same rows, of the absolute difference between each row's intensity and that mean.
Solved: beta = 0.50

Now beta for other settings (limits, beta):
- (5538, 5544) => 0.09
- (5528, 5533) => 0.30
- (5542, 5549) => 0.06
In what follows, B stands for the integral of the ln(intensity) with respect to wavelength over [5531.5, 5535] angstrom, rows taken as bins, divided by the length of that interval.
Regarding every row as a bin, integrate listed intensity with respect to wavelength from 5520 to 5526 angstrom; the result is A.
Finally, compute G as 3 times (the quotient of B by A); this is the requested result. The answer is 0.126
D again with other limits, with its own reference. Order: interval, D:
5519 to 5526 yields 5519.38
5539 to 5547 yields 5539.75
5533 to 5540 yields 5535.93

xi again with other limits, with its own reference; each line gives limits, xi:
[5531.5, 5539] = 5535.93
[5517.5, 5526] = 5518.11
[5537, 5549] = 5537.20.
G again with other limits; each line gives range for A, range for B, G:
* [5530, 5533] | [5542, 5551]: 0.277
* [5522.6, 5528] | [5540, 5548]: 0.143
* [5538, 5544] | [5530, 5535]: 0.127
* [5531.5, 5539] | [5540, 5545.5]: 0.106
